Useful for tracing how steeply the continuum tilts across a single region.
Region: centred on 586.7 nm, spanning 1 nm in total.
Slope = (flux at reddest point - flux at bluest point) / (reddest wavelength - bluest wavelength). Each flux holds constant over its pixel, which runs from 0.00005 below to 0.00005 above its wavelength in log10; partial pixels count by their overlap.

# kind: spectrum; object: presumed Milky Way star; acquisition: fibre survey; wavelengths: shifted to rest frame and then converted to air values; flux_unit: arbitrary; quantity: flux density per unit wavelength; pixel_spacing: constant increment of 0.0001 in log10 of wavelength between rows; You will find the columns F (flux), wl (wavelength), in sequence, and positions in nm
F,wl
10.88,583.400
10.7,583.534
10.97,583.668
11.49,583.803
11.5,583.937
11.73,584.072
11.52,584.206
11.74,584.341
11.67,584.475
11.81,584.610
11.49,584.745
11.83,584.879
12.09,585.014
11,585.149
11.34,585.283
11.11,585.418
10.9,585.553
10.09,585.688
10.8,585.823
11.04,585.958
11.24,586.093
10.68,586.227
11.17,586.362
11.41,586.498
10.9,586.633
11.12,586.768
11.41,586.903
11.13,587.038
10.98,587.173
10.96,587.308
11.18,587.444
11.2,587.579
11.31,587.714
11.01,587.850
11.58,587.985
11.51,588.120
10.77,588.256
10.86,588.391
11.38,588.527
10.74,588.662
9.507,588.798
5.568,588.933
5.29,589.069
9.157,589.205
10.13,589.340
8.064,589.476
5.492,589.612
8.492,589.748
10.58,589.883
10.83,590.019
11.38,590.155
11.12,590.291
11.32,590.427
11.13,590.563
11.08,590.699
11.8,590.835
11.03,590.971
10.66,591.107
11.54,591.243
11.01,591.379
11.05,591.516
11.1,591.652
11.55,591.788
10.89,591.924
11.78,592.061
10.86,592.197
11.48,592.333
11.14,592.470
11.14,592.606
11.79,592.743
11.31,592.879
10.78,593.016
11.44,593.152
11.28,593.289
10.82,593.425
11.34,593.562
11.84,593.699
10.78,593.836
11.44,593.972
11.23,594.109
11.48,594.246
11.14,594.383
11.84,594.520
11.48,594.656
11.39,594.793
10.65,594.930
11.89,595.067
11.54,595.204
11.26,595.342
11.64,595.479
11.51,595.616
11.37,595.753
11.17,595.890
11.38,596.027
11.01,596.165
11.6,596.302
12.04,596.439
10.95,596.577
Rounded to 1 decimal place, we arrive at 0.3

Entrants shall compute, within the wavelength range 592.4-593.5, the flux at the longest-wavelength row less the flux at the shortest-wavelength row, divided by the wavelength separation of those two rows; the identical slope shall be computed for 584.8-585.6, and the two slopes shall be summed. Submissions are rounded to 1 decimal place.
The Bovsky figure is -1.7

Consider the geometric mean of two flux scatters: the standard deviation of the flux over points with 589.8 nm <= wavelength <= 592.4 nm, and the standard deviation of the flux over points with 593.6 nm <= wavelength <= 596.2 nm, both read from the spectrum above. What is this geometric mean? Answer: 0.3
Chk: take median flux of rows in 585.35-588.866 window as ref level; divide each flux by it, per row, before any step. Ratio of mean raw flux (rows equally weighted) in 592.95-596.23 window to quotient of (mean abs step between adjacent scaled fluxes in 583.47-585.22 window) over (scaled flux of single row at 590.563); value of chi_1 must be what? 411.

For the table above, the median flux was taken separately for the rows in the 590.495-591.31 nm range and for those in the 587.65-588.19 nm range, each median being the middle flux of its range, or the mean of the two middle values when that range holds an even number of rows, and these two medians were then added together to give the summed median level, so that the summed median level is 22.5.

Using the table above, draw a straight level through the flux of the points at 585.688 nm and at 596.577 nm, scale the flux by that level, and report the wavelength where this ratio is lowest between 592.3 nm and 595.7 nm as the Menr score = 594.930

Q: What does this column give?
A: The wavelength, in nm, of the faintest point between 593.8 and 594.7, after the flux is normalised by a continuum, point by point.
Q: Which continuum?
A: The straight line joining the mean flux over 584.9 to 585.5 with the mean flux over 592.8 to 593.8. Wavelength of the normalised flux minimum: 593.836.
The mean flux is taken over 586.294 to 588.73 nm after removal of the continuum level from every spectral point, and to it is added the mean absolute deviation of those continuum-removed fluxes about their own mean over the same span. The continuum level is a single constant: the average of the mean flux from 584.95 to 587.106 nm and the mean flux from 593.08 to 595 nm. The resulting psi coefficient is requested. 0.16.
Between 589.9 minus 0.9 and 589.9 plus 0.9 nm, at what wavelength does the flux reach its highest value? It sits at 590.155 nm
